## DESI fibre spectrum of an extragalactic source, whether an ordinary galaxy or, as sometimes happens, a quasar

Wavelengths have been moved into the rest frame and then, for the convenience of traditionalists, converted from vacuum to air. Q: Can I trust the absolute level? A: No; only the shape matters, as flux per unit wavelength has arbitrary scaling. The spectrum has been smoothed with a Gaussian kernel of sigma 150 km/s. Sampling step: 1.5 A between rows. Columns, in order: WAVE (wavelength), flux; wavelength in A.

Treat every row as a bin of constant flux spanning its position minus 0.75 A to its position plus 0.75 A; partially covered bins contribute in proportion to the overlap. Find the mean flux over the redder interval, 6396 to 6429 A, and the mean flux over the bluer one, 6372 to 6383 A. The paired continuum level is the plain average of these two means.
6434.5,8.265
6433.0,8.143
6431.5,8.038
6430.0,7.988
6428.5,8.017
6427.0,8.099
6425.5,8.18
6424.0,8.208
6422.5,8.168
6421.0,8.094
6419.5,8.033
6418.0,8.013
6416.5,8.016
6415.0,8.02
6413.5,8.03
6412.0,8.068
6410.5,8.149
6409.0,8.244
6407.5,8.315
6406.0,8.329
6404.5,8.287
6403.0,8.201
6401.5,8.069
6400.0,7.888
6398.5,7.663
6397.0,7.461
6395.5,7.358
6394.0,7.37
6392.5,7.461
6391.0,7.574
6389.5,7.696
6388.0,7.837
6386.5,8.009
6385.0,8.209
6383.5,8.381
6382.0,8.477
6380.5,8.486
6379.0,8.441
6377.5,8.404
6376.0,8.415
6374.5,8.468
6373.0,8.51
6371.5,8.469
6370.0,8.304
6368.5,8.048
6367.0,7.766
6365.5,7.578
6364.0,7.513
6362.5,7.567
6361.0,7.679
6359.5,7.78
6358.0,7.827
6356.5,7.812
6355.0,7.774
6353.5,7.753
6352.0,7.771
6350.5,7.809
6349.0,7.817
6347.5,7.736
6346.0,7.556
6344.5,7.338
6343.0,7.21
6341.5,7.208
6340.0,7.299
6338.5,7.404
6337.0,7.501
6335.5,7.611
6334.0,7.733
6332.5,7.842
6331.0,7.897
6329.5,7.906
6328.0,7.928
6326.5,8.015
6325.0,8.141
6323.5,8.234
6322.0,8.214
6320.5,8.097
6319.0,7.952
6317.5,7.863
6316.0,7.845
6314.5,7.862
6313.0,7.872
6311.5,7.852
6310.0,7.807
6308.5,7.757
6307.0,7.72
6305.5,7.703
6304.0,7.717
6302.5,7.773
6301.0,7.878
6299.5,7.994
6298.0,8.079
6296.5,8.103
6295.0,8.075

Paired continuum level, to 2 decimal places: 8.26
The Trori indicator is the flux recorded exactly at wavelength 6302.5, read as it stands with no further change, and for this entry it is 7.773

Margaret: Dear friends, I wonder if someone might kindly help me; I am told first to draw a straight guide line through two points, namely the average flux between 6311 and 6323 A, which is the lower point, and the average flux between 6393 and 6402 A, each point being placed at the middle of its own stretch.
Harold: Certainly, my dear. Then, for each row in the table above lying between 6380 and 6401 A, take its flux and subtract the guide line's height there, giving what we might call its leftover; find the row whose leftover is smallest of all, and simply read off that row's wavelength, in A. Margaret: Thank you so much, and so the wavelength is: 6395.5 A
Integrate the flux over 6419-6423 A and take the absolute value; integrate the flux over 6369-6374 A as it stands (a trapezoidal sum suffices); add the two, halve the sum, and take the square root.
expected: 6.10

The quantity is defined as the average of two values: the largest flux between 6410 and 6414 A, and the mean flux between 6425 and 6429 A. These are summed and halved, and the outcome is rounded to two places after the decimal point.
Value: 8.12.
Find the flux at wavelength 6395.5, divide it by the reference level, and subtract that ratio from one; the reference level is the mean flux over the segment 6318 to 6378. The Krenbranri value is 0.06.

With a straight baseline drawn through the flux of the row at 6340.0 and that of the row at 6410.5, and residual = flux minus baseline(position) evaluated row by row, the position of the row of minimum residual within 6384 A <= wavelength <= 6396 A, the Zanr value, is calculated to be 6395.5 A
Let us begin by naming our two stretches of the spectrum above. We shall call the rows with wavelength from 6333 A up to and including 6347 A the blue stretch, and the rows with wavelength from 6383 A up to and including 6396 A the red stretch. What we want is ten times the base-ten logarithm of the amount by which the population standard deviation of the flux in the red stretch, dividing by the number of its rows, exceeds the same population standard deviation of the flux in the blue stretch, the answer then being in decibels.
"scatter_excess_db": -7.5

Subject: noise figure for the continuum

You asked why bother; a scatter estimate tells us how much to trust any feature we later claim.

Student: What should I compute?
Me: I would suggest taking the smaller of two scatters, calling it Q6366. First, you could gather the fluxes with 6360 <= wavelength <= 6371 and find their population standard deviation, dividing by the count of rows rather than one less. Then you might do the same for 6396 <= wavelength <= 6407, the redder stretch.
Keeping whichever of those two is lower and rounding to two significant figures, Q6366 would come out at 0.27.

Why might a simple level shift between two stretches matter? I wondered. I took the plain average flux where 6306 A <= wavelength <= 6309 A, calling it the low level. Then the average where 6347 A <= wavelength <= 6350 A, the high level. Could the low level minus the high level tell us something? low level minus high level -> 0.0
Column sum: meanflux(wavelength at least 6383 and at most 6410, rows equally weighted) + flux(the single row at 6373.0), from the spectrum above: 16.4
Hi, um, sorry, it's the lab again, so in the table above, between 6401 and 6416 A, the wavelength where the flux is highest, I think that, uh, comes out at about 6406.0 A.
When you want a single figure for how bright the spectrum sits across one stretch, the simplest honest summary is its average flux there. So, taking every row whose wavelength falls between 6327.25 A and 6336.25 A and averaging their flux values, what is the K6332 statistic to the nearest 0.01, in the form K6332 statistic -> 7.82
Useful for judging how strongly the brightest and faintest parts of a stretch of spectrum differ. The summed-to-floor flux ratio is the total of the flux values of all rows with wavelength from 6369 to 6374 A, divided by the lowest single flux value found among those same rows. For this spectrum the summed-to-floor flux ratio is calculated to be 3.04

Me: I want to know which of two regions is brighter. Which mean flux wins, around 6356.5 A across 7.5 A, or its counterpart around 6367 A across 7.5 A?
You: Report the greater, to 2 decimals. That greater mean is 7.84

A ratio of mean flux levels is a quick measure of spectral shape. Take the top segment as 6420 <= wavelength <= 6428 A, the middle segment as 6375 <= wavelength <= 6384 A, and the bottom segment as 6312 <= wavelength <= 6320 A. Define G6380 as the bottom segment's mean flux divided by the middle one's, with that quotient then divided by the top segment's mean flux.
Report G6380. 0.115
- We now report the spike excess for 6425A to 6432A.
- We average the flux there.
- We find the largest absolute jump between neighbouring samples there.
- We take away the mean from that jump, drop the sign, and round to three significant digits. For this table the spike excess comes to 7.98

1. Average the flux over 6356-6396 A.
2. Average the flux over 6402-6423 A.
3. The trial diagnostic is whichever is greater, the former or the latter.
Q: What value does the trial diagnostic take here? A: 8.14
